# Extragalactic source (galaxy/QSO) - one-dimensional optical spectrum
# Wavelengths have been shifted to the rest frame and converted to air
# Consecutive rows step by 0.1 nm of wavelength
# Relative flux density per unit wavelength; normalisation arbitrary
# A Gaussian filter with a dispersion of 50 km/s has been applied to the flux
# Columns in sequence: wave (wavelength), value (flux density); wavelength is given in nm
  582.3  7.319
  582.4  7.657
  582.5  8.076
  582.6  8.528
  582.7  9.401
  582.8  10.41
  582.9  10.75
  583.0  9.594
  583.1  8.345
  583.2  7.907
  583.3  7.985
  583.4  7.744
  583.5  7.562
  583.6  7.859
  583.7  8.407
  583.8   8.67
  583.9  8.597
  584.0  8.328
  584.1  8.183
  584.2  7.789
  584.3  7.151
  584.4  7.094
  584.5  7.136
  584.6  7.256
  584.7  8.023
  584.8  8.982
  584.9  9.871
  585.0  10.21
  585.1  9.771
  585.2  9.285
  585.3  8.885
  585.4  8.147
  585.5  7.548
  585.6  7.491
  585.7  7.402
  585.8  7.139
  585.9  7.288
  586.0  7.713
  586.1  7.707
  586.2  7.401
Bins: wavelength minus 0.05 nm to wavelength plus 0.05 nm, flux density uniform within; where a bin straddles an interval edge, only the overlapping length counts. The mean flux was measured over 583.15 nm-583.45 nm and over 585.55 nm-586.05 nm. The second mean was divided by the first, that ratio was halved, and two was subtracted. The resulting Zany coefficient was -1.53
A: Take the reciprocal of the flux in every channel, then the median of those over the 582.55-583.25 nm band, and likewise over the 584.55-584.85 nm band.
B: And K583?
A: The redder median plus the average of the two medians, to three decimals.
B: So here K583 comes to 0.240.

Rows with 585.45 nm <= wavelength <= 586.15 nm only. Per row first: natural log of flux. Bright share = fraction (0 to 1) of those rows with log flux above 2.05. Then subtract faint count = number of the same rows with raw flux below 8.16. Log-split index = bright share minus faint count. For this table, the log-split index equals -7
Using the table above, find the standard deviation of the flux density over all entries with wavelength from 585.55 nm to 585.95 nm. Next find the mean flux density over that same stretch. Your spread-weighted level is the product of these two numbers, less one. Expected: 0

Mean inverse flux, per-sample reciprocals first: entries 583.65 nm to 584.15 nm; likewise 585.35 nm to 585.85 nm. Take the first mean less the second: -0.014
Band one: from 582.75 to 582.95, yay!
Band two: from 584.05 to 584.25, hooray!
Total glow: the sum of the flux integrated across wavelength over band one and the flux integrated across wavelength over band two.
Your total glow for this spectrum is 3.71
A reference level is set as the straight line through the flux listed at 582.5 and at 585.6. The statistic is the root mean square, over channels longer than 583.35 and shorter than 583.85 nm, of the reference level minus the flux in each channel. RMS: 0.5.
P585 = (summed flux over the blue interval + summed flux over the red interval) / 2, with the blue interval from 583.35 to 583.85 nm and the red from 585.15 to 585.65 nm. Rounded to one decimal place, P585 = 40.8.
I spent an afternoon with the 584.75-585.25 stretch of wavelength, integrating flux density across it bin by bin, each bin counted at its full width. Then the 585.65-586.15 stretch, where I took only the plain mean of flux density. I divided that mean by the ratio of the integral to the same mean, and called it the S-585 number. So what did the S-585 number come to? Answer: 11.5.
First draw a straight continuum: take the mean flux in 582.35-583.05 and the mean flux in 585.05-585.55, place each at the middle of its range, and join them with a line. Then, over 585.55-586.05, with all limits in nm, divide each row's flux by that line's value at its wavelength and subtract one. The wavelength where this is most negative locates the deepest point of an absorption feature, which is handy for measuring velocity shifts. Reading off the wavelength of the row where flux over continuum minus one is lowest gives 585.8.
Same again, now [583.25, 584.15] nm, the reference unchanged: 583.5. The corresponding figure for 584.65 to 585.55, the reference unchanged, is 585.5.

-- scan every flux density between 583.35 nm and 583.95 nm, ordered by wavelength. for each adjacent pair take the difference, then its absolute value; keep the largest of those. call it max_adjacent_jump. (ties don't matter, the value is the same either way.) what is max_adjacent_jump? 0.5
